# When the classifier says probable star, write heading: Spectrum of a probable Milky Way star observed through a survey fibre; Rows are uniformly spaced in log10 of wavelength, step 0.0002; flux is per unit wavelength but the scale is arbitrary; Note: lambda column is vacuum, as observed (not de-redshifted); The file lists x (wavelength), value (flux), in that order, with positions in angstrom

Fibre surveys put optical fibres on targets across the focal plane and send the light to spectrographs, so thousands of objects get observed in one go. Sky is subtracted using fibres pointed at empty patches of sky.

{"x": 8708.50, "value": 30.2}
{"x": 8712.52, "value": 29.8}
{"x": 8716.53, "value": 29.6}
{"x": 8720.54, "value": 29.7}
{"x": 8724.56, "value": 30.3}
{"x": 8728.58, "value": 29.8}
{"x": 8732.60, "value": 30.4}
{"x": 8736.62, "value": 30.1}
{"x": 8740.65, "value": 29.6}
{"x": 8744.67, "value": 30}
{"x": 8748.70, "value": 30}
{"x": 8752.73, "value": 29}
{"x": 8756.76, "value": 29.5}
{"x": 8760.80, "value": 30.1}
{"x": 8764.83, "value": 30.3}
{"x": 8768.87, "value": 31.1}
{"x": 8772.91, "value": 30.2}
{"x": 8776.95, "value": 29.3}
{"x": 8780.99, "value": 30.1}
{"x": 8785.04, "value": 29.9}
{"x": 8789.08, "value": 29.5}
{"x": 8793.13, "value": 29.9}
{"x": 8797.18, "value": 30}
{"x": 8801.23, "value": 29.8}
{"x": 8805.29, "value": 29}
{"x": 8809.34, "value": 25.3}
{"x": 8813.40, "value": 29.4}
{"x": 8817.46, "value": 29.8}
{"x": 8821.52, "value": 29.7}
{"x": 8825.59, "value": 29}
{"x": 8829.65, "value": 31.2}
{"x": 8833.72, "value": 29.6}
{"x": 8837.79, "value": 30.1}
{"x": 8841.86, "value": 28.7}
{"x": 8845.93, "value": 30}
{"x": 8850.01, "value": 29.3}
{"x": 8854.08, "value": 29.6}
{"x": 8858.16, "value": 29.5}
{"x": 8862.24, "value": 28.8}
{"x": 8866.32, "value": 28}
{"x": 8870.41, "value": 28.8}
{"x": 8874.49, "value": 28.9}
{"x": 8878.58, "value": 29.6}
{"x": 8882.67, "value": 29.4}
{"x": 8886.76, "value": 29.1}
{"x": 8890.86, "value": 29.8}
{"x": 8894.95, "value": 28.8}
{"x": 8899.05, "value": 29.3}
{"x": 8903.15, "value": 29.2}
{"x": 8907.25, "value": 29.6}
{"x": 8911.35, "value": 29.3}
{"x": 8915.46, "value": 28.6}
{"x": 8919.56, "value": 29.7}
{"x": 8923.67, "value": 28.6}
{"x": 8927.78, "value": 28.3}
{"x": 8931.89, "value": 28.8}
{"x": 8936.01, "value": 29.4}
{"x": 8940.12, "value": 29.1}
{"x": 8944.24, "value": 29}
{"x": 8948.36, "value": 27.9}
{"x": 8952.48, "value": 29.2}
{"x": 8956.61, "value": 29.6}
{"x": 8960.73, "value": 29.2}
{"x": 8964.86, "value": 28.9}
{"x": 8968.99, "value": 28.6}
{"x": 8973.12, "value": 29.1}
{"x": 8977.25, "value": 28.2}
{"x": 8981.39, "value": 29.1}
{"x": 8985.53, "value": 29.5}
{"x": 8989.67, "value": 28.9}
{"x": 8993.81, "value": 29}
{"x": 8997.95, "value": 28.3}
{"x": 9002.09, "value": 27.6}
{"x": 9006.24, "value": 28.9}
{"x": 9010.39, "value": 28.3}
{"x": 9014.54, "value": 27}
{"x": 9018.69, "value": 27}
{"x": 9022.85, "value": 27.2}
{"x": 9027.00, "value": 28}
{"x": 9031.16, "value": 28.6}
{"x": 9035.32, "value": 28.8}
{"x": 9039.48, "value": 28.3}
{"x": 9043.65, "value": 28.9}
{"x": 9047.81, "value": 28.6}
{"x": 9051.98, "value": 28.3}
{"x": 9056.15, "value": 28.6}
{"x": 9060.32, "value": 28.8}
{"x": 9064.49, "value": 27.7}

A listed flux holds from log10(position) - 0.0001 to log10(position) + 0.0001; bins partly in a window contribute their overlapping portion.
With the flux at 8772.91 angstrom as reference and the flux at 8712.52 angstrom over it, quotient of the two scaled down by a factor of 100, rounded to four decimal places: 0.0099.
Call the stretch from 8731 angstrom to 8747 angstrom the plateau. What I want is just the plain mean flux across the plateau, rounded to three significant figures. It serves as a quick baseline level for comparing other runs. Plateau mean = 30.0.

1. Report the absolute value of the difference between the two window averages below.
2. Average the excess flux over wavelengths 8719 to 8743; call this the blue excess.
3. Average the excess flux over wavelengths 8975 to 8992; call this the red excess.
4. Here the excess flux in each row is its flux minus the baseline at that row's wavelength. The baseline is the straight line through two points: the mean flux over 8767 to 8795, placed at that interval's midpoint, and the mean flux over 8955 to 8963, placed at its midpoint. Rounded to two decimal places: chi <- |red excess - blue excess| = 0.20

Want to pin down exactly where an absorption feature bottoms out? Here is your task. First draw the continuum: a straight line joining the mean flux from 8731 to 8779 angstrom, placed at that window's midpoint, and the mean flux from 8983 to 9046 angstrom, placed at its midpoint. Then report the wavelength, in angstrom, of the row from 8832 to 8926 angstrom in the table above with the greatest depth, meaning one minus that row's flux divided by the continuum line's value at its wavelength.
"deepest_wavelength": 8866.32 angstrom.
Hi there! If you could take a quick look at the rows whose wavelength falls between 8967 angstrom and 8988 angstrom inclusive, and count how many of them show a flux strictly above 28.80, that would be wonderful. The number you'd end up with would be 3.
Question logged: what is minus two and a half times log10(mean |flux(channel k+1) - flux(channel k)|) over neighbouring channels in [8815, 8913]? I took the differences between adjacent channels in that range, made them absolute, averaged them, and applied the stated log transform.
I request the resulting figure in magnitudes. 0.43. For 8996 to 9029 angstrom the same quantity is 0.39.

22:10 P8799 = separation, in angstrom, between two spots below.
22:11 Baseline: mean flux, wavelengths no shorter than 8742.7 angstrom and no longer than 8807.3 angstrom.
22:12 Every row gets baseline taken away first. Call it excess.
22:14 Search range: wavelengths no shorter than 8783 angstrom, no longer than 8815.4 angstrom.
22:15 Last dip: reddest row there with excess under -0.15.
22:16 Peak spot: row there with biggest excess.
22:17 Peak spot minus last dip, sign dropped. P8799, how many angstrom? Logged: 16.2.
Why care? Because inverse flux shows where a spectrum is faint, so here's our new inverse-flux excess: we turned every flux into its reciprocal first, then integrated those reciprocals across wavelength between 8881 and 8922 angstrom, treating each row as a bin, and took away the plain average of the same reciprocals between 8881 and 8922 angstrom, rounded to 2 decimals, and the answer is 1.37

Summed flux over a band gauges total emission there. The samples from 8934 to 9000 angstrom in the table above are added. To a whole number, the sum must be 463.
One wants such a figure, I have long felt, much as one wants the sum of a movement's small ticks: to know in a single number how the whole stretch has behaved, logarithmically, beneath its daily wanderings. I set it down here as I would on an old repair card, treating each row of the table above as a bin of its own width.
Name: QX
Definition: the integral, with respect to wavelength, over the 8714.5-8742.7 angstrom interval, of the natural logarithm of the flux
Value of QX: 96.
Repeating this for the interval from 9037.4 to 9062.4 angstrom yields 84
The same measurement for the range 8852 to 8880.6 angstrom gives 96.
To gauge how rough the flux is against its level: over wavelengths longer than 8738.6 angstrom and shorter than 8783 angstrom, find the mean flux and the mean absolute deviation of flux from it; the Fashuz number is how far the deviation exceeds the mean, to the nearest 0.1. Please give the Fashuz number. -29.5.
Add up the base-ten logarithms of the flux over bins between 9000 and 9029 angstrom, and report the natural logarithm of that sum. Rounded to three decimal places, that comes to 2.312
